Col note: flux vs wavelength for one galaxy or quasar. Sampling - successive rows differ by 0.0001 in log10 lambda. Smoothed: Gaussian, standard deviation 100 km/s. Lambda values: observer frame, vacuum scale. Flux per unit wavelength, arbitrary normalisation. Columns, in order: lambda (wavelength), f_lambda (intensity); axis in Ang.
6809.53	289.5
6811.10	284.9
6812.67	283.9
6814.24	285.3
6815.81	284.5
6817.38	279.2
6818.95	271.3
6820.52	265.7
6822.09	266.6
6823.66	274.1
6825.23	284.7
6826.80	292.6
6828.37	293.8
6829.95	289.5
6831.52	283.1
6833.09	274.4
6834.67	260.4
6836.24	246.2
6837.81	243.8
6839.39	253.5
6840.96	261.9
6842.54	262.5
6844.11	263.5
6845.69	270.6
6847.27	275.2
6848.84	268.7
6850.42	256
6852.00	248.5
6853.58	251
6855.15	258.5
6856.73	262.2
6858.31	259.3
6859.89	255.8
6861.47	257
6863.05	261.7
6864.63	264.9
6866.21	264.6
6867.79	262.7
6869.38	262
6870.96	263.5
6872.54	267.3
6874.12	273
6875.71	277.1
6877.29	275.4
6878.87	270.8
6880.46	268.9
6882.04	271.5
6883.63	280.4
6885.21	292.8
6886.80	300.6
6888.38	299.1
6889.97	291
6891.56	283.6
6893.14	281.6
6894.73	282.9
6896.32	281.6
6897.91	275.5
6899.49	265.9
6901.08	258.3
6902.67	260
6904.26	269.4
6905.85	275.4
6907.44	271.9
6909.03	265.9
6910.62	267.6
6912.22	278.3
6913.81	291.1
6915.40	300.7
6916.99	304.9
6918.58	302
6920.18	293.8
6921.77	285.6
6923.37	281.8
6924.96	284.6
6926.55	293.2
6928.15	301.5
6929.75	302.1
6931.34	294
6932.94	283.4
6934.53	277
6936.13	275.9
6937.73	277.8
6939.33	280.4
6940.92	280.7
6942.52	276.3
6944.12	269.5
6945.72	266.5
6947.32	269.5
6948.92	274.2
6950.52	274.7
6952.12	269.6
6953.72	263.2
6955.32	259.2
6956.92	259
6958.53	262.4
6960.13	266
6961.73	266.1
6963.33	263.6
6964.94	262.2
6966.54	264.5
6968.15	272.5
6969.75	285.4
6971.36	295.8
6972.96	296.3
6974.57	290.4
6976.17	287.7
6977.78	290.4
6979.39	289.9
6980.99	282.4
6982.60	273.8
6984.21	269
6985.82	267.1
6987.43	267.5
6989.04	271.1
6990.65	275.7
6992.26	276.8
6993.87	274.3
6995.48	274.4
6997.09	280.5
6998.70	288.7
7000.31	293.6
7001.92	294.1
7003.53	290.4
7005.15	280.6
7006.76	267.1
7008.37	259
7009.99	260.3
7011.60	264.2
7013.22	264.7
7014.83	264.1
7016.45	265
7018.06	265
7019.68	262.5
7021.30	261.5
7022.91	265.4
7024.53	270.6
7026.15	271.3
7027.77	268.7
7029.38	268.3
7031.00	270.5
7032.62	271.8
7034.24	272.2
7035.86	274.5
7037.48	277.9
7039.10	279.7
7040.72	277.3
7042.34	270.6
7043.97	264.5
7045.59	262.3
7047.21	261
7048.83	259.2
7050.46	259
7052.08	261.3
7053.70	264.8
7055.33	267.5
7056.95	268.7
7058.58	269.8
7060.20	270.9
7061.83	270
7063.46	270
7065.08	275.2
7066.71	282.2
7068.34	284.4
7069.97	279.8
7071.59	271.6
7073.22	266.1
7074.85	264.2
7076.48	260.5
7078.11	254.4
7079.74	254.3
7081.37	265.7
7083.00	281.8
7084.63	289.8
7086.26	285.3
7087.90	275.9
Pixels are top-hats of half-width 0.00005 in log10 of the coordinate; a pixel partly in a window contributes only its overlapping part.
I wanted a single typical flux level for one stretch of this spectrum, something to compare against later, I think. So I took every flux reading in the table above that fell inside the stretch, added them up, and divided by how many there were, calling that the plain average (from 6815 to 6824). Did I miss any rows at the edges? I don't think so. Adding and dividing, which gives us 274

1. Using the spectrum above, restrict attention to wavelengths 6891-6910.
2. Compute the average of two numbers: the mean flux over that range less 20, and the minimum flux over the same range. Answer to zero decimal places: 255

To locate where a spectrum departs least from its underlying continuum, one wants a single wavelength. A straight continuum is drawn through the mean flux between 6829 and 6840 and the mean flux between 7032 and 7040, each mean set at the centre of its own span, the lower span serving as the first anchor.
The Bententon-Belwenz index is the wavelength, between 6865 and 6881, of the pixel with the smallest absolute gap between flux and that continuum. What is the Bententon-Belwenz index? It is 6872.54 Ang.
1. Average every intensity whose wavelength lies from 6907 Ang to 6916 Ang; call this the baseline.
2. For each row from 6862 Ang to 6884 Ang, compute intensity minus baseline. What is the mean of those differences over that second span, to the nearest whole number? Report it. -10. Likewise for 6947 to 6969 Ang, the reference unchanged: -13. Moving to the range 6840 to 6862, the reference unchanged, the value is -18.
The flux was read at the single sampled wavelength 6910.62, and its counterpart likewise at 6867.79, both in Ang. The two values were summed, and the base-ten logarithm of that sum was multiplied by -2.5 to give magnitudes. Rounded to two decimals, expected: -6.81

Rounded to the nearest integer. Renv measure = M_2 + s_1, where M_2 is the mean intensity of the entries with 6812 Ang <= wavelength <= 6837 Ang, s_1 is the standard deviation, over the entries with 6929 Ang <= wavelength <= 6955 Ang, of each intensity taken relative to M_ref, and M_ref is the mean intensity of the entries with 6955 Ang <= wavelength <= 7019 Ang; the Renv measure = 287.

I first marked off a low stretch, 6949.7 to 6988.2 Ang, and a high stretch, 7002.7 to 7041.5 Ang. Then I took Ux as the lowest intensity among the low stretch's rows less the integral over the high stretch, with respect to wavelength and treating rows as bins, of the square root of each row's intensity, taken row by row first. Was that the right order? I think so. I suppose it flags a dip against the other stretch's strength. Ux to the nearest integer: -378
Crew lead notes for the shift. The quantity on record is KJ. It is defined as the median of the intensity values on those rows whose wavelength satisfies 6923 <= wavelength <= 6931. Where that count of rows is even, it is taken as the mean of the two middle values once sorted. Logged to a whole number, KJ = 293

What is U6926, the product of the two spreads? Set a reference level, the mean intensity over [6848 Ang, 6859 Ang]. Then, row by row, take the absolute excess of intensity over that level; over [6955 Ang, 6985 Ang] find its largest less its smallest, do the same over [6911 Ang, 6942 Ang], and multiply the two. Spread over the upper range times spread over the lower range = 1082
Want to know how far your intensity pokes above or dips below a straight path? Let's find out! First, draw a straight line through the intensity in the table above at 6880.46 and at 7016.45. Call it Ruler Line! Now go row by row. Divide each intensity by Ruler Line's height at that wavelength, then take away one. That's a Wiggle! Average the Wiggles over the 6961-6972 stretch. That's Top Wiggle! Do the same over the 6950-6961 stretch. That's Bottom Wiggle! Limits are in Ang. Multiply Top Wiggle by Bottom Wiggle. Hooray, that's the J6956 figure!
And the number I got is -0.0002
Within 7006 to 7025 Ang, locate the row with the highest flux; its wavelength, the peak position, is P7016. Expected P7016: 7024.53 Ang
